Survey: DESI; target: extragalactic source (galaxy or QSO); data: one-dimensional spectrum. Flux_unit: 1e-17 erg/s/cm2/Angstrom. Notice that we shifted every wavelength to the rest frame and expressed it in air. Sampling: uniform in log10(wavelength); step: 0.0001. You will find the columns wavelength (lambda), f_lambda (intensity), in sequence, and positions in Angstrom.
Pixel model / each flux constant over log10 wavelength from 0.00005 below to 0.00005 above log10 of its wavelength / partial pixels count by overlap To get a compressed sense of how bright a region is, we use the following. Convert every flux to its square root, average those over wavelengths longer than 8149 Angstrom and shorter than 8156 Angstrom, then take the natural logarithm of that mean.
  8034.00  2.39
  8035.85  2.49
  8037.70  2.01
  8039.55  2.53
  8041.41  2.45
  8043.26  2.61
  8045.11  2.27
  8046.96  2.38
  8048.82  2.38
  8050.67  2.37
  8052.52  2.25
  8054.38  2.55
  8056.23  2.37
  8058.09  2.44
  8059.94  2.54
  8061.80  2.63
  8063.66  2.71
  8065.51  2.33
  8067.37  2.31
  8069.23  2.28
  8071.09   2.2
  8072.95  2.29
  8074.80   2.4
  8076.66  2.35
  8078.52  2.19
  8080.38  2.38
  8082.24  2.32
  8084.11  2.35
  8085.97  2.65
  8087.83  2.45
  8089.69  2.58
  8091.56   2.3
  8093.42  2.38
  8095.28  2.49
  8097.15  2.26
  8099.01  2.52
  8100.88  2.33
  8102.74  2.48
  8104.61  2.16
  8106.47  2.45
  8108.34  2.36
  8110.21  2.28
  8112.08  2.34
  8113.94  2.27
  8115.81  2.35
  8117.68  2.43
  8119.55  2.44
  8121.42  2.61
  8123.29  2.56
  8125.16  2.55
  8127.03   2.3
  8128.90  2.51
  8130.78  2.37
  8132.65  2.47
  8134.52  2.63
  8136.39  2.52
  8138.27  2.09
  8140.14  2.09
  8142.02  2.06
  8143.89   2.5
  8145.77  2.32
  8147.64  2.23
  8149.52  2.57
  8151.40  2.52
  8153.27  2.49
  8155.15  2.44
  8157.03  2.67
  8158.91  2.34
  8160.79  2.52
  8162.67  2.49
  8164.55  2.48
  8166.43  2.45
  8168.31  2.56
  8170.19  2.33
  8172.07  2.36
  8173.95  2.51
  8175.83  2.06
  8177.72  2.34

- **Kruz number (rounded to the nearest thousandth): 0.459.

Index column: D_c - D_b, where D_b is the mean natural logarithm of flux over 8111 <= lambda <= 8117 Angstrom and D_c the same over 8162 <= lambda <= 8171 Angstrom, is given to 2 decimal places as 0.06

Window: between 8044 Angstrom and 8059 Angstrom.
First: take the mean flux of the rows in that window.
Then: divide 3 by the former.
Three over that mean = 1.26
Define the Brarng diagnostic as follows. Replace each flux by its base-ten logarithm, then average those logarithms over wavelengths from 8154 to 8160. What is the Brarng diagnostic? 0.394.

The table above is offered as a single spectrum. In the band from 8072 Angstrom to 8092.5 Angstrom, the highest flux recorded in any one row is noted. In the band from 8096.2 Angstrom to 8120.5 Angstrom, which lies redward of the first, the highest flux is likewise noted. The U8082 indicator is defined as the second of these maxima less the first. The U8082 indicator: -0.13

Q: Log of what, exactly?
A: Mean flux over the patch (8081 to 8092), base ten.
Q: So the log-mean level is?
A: 0.388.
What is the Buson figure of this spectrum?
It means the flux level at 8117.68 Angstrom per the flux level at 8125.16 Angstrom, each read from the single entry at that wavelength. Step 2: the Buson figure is 0.95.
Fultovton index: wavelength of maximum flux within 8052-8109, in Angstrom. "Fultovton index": 8063.66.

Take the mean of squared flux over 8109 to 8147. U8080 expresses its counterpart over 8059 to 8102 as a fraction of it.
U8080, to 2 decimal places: 1.01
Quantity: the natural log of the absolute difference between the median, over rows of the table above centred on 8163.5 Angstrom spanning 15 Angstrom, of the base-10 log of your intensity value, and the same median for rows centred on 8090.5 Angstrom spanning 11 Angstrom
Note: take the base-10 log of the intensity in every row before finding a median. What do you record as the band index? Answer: -5.9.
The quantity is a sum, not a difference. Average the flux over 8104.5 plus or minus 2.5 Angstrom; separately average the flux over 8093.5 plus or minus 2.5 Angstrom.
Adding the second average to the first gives 4.75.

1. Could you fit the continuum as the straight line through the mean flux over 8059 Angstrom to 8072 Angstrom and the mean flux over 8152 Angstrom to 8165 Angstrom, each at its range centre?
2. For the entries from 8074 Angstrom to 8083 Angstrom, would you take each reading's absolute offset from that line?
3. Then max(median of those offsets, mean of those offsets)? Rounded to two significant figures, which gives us 0.11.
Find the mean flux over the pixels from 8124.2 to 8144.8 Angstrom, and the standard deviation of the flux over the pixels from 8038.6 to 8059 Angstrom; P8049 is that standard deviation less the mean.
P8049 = -2.26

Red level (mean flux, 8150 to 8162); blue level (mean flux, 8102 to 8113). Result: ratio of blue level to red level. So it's 0.94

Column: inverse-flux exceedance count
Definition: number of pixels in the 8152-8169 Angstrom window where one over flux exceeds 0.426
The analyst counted 1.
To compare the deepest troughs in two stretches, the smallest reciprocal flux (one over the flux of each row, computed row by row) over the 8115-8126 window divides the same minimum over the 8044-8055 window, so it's 1.024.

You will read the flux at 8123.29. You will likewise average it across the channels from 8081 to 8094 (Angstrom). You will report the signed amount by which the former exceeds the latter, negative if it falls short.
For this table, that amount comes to 0.13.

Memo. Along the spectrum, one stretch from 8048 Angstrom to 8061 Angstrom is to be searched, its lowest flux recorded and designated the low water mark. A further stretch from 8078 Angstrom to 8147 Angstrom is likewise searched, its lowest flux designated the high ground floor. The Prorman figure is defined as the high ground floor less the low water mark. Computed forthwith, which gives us -0.19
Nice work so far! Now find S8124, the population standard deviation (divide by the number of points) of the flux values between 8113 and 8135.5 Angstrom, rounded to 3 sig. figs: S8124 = 0.114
